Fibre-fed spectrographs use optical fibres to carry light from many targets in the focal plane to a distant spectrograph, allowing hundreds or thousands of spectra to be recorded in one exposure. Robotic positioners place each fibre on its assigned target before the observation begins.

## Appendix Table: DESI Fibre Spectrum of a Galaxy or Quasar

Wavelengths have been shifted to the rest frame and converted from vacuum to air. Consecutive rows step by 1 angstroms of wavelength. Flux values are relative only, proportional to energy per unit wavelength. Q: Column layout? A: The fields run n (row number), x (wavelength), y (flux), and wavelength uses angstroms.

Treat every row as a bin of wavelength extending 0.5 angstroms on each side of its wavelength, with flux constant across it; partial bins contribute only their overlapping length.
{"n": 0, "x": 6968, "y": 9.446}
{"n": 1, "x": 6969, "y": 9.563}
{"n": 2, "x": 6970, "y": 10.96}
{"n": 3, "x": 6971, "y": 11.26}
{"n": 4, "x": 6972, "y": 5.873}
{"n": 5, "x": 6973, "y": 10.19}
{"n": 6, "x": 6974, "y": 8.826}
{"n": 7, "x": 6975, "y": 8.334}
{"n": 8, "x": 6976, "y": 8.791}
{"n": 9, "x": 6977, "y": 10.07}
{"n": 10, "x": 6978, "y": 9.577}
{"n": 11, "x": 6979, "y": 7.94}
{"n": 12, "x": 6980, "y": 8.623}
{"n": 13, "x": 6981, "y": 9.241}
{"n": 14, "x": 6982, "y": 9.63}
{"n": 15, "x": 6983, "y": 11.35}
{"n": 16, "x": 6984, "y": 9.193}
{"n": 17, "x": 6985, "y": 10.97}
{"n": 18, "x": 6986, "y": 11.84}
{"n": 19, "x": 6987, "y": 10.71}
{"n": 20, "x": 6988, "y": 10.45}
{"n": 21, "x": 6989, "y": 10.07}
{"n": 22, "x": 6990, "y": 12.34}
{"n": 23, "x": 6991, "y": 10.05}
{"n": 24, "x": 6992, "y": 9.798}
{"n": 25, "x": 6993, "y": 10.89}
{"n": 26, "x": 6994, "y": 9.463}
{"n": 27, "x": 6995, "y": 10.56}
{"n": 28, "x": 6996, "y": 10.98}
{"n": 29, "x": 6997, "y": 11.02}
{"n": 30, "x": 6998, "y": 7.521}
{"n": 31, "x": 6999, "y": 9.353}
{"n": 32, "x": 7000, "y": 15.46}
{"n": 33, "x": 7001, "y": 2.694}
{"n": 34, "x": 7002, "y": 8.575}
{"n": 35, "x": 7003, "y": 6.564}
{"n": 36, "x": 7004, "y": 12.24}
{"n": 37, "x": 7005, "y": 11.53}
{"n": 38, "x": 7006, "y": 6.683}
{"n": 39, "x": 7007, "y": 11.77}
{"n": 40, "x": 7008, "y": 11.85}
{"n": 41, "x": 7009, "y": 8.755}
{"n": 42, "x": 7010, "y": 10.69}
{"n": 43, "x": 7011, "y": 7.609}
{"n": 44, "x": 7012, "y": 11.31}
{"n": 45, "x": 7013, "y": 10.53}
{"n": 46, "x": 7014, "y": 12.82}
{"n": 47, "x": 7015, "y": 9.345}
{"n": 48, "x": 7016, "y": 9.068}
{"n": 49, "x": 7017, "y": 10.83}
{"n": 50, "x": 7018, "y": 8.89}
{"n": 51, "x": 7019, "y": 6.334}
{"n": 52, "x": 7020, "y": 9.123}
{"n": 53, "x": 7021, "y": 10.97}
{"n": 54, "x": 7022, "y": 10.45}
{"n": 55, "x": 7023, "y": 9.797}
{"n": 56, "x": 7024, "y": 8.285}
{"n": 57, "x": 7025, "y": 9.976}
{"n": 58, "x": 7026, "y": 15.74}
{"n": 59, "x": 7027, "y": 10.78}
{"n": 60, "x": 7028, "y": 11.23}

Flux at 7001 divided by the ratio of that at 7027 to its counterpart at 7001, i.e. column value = 0.7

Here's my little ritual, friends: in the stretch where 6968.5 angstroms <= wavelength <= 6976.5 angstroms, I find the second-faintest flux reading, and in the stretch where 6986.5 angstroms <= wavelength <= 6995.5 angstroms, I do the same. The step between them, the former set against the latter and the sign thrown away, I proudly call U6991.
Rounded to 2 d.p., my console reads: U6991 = 1.46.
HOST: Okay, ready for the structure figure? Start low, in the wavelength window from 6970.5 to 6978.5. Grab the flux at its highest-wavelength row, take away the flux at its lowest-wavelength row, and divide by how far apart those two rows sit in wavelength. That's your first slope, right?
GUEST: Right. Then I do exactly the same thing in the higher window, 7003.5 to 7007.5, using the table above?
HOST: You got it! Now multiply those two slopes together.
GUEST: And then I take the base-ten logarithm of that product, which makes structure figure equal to -1.4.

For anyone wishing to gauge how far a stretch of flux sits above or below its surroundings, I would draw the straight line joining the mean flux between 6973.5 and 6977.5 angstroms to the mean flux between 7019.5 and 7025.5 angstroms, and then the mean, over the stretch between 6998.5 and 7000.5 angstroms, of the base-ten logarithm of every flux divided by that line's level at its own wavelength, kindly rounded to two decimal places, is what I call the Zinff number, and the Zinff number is 0.11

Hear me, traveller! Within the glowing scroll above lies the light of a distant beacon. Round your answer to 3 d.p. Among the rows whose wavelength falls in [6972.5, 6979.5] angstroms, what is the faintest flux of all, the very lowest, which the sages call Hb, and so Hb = 7.940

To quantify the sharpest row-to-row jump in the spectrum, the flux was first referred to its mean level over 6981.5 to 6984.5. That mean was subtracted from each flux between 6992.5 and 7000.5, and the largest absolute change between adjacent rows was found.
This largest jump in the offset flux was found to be 6.1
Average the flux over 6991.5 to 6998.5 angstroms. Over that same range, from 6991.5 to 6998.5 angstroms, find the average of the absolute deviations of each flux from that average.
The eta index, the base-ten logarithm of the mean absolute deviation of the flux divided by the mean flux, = -1.0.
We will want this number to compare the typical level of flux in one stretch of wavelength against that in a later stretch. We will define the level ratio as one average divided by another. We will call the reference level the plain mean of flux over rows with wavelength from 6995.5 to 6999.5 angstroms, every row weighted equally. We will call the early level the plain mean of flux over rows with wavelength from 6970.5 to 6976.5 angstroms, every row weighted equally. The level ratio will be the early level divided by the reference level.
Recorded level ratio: 0.91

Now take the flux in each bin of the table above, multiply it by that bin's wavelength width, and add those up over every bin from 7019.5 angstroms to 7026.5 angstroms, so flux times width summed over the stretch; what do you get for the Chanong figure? 74.3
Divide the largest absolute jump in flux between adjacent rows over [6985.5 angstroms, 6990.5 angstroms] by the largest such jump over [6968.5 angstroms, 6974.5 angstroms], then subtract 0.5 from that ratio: -0.1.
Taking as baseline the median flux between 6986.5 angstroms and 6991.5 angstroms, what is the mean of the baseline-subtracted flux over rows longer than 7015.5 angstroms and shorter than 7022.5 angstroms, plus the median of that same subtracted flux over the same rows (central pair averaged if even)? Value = -2.4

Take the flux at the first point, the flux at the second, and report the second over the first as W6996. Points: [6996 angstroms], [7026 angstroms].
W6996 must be 1.43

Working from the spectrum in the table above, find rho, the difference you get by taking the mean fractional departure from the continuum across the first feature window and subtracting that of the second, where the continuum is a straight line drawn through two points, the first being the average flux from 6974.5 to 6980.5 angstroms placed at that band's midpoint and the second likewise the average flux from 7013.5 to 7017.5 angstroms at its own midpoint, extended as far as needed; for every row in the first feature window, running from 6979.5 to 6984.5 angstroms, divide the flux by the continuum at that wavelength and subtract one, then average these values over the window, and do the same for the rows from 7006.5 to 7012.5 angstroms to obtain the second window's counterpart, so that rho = 0.050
